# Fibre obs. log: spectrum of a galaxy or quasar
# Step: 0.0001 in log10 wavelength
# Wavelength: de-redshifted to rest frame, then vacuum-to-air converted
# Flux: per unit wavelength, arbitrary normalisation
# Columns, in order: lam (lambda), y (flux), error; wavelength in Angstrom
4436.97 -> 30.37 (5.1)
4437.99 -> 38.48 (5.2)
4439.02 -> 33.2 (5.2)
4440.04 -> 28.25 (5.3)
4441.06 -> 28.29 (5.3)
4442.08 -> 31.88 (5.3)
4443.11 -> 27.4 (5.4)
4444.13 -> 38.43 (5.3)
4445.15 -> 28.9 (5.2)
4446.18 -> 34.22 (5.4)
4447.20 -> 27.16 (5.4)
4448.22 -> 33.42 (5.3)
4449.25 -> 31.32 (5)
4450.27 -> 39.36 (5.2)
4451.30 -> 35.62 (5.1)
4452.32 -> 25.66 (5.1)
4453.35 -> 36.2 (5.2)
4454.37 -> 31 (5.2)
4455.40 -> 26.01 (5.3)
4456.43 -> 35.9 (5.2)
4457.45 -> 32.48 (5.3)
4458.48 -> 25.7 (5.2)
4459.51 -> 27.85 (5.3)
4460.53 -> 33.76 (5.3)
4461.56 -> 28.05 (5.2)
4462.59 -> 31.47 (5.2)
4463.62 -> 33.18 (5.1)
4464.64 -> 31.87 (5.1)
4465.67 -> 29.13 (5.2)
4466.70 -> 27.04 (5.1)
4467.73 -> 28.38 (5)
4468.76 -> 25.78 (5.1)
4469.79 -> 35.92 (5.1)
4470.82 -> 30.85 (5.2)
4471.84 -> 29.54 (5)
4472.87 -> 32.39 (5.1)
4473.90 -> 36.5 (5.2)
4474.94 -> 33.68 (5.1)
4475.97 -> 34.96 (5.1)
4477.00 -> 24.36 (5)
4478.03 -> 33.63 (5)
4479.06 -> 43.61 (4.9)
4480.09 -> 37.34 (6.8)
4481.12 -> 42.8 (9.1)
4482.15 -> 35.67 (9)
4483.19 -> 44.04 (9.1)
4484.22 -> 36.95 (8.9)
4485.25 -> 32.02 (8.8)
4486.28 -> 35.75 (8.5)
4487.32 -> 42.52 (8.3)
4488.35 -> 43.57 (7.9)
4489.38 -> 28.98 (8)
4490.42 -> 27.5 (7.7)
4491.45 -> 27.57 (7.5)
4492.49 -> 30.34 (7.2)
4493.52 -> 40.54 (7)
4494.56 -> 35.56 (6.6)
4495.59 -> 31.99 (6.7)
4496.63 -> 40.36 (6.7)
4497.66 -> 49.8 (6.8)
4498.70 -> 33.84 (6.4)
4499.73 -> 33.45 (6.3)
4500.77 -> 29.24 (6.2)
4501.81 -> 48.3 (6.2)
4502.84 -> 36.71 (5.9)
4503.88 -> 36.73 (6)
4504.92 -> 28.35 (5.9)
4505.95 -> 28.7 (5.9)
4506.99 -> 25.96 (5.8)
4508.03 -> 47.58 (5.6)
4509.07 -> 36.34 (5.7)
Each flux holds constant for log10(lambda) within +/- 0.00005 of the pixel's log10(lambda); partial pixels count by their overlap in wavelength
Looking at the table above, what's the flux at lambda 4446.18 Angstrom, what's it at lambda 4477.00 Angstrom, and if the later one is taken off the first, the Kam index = 10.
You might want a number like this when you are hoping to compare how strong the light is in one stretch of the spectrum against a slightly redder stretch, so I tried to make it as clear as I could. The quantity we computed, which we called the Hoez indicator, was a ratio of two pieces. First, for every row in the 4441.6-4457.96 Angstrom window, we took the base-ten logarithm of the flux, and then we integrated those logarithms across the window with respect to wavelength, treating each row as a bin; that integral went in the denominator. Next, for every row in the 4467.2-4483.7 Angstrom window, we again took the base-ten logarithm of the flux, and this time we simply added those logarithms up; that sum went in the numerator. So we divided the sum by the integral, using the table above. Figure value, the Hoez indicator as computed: 0.99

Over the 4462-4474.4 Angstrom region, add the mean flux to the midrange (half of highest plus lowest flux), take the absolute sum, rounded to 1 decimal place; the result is 62.1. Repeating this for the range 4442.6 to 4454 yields 65.0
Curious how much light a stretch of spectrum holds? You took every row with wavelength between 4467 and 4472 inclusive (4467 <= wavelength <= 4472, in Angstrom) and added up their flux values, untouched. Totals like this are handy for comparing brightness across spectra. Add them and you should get 150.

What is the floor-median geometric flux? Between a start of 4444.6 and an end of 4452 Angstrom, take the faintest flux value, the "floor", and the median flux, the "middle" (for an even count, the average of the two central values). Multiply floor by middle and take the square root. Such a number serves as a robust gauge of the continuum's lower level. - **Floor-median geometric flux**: 30.1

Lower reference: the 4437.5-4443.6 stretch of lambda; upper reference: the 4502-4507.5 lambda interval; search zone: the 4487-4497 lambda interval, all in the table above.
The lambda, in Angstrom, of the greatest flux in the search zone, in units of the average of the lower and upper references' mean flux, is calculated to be 4488.35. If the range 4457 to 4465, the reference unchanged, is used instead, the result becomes 4460.53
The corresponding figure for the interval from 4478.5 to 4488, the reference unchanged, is 4483.19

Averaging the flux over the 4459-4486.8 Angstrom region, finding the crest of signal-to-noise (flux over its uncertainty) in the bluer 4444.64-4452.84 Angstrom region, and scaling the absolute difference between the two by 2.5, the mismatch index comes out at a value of 64.1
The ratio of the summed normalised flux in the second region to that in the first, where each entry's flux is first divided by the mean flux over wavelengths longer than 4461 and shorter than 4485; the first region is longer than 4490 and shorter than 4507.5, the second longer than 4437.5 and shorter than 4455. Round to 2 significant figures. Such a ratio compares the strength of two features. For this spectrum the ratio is 0.94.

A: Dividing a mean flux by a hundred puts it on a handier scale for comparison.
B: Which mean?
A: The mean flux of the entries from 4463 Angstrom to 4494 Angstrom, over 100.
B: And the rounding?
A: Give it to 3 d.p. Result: 0.339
